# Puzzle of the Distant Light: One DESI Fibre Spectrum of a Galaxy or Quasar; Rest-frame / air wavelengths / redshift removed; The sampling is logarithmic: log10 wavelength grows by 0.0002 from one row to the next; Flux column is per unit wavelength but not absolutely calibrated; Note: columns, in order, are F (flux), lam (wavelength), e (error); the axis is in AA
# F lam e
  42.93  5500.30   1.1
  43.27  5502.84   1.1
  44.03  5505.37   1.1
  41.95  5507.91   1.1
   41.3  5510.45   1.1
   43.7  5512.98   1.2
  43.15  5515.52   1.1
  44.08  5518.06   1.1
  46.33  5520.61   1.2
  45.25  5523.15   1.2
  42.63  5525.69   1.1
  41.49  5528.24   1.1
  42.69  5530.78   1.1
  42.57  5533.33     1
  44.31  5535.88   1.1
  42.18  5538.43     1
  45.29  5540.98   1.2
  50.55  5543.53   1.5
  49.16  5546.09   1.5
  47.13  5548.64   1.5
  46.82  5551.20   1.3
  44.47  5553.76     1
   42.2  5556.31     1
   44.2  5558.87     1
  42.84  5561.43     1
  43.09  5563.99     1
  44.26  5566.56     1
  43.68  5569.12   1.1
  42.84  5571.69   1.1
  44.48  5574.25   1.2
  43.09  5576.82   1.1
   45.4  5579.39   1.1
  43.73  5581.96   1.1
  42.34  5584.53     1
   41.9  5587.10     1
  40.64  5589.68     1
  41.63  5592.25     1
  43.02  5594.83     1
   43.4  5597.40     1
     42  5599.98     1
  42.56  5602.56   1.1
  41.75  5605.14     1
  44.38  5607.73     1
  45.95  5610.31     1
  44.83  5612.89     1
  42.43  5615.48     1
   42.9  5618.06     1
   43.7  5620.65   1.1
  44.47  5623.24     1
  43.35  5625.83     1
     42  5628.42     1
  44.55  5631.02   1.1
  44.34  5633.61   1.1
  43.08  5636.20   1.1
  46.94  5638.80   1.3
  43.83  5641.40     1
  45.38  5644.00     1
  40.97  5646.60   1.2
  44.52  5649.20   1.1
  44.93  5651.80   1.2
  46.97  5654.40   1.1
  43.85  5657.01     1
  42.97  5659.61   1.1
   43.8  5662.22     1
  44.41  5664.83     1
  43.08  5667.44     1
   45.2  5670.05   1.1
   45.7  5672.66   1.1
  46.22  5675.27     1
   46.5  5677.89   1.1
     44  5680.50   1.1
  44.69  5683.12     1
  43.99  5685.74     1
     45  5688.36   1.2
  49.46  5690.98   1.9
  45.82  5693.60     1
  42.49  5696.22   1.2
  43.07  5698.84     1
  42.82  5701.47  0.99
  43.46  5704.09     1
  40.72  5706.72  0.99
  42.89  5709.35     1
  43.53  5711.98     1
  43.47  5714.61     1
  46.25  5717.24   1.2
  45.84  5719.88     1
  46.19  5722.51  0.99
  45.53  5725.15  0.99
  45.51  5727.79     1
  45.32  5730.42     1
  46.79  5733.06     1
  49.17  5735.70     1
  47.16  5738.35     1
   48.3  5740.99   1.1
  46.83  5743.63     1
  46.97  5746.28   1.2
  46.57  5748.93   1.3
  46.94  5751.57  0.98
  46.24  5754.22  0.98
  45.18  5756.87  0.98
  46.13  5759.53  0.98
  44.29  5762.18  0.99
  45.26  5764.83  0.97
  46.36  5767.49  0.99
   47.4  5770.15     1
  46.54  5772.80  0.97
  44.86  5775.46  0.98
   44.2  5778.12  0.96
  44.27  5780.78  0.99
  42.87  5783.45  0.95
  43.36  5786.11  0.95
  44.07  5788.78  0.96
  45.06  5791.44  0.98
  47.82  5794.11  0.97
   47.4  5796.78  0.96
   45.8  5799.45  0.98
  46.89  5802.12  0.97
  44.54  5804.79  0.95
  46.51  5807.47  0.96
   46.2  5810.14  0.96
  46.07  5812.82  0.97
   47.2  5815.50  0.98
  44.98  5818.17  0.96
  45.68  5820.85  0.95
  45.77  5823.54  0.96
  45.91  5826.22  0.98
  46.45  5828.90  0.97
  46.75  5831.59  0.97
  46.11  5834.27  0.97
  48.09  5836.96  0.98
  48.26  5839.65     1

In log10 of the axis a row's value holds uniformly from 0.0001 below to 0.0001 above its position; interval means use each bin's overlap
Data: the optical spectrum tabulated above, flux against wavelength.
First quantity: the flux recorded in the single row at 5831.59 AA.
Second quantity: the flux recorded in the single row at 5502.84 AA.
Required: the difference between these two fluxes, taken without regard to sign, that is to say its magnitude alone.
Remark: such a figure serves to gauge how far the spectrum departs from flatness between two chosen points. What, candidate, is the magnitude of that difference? 3.5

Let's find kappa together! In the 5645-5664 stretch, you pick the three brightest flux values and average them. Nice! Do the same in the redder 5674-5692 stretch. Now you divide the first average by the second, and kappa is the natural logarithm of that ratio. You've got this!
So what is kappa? -0.041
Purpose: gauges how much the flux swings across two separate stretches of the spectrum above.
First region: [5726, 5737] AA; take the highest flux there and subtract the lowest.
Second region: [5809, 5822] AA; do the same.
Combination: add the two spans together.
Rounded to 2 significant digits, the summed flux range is 6.1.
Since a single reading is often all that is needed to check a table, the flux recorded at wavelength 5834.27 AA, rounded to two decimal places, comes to 46.11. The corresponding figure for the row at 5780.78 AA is 44.27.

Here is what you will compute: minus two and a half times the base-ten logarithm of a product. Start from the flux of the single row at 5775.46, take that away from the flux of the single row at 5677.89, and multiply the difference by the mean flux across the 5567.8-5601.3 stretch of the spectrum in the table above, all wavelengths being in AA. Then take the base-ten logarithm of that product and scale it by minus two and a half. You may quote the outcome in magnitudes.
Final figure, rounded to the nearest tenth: -4.6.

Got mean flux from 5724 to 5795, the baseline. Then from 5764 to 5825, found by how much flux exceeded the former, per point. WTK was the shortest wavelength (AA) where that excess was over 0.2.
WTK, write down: 5767.49 AA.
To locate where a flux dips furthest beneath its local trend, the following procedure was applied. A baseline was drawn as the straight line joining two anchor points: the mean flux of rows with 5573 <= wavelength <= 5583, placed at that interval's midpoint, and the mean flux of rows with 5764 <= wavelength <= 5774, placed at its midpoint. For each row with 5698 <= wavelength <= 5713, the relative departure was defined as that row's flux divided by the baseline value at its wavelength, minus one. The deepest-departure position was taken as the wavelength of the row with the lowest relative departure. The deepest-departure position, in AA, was 5706.72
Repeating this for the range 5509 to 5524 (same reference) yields 5510.45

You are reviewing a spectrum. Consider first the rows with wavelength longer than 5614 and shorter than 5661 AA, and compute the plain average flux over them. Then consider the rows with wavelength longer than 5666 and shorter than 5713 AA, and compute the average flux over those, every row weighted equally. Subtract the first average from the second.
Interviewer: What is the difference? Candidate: 0.4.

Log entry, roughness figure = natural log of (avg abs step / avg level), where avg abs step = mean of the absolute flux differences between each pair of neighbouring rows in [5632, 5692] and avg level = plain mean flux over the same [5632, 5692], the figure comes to -3.21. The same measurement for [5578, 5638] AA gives -3.58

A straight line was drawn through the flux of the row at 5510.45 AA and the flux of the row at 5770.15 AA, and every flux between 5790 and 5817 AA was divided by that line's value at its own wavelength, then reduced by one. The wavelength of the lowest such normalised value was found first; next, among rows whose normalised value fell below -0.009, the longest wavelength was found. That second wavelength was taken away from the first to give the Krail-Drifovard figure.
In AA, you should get -10.7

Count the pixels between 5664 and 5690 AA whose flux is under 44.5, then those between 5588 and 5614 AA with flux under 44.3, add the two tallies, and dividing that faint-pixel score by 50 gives 0.22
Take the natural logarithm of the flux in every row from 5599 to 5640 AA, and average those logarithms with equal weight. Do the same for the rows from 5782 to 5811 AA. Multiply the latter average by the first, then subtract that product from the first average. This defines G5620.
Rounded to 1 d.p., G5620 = -10.6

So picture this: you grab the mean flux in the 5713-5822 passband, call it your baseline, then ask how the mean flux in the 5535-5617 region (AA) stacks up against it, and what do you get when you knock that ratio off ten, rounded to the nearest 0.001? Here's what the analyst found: 9.042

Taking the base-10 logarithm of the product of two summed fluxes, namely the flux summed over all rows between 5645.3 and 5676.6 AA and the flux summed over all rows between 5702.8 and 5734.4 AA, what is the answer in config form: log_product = 5.46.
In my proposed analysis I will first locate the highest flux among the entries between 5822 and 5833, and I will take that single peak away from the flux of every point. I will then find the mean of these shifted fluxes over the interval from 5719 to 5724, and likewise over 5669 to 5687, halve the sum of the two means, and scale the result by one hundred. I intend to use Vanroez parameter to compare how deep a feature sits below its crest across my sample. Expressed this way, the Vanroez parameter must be -115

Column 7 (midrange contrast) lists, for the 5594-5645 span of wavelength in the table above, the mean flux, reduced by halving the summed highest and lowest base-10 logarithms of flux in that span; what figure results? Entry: 42.1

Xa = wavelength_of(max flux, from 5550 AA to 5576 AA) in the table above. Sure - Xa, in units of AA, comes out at 5551.20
